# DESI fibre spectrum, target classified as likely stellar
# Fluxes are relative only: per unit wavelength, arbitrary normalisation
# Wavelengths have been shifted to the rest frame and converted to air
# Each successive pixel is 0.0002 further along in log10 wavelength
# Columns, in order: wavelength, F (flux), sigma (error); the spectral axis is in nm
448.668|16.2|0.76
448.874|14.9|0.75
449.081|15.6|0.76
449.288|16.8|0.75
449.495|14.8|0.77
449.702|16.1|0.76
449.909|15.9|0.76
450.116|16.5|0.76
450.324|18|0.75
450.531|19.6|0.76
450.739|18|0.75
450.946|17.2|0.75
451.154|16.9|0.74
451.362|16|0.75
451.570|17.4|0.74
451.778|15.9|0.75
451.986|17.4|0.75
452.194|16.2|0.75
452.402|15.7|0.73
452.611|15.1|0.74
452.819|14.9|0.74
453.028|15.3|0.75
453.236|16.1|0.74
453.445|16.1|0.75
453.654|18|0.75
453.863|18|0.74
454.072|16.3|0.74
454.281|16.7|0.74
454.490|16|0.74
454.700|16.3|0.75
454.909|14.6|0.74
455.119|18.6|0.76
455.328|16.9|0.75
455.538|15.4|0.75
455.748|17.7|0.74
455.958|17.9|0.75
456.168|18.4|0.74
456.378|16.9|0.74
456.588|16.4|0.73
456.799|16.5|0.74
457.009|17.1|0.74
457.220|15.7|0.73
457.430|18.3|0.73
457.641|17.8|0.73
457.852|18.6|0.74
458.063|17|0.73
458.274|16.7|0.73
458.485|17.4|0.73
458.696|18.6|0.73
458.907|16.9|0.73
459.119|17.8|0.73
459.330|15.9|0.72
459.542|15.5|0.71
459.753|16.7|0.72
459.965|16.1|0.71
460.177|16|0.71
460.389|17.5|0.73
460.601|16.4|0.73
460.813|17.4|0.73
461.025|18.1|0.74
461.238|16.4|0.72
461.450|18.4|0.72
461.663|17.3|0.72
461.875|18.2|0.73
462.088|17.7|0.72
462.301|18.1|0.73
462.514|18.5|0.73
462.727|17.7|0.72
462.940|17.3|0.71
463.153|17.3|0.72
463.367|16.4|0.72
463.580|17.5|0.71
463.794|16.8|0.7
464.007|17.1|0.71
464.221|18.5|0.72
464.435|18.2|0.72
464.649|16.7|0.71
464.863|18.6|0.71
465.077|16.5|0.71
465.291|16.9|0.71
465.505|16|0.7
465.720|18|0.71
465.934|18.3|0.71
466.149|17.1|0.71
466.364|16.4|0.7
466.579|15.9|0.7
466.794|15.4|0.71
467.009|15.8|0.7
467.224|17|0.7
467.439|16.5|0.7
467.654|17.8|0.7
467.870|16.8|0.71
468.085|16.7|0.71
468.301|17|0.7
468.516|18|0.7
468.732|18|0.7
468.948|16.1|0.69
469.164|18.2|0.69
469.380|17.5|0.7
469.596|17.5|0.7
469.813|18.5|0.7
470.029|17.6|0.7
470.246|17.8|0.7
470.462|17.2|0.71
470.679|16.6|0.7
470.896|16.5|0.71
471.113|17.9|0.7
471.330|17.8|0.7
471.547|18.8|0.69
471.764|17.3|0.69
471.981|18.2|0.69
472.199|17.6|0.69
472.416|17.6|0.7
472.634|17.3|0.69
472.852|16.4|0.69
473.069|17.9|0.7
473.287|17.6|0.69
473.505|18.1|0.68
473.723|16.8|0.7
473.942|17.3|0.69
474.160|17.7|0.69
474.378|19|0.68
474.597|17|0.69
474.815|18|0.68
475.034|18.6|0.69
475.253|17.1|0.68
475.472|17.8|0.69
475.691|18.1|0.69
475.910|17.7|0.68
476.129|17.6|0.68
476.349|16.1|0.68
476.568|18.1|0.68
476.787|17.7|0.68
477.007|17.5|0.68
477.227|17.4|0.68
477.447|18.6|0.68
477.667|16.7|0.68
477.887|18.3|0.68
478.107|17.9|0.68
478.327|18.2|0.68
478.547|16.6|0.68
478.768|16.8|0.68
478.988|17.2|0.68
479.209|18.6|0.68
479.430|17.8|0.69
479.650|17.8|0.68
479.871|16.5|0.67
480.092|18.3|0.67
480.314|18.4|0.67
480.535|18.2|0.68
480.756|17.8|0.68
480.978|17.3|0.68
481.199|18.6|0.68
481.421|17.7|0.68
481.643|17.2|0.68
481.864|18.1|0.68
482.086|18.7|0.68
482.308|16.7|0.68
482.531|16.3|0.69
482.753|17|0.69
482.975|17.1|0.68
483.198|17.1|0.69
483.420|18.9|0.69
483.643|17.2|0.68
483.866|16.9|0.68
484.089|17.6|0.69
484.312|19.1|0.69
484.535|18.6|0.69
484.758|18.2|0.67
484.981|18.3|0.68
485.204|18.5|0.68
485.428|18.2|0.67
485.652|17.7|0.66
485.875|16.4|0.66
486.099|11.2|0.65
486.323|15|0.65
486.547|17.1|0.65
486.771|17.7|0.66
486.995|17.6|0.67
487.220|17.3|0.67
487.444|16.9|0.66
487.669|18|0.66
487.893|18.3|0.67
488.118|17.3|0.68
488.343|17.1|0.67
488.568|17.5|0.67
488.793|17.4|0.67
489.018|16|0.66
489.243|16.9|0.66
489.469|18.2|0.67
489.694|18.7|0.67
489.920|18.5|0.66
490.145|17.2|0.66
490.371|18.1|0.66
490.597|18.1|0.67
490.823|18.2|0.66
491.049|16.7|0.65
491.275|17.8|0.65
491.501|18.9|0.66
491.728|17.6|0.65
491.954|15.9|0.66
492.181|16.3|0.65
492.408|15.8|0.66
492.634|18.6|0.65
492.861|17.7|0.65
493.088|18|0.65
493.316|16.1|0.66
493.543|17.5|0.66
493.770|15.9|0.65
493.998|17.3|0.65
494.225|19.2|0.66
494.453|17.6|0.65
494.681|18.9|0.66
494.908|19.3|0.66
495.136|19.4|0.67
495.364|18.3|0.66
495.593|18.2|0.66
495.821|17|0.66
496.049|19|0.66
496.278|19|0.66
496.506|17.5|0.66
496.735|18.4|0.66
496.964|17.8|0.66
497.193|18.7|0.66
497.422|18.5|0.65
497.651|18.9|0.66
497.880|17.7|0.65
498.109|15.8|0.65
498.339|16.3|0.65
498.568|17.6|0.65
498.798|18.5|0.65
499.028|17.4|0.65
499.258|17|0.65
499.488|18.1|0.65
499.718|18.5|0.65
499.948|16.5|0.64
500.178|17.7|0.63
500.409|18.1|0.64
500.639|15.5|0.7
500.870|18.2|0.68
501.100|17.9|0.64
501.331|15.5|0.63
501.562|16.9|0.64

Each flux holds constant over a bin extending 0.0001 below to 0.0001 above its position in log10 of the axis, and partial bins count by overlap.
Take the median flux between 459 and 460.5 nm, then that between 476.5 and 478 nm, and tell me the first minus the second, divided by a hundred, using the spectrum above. -0.016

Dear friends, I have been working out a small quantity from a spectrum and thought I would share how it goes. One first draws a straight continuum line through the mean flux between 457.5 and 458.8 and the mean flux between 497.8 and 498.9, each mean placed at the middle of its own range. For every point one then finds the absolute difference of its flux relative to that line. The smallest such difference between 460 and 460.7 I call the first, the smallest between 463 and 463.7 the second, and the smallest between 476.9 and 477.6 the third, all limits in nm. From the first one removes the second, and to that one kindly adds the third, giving 0.08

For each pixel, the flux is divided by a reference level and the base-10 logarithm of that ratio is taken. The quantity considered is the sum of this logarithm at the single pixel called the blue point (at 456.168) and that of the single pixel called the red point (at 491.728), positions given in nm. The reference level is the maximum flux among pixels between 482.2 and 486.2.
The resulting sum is -0.052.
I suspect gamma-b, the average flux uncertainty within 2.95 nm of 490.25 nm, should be 0.66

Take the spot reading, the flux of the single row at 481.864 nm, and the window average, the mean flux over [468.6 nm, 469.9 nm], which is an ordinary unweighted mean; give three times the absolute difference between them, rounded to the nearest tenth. 1.4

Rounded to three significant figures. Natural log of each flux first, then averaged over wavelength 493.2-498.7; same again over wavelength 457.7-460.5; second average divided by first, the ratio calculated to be 0.982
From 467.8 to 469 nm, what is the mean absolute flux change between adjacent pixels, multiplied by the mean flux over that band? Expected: 11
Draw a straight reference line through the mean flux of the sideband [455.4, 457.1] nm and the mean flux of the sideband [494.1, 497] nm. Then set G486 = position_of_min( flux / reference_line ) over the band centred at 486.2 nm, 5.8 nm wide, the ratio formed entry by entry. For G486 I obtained 486.099 nm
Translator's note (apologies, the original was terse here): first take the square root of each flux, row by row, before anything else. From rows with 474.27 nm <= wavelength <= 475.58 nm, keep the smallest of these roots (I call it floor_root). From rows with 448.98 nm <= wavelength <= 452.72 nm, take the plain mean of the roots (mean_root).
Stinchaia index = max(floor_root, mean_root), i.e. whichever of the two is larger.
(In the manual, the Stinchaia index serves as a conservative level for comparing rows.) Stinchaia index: 4.12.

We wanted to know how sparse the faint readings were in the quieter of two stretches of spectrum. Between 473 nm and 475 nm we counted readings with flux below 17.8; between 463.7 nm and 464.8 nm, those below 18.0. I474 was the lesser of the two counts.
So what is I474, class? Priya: 3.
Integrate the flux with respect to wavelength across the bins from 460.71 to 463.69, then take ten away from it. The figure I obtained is 42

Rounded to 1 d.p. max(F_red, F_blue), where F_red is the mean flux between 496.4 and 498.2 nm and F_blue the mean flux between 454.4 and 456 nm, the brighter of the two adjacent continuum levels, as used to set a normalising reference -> 17.9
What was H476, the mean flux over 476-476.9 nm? 17.4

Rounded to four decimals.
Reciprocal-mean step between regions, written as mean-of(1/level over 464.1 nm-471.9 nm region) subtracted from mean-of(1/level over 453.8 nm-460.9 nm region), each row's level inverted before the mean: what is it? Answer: 0.0012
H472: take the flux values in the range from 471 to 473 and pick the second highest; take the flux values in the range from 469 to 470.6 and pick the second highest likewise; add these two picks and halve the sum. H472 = 18.2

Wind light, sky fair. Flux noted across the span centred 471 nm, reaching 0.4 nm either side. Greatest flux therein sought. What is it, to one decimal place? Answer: 17.9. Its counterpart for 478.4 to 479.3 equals 18.6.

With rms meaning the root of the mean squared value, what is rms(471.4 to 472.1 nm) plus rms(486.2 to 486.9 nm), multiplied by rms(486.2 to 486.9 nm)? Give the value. 578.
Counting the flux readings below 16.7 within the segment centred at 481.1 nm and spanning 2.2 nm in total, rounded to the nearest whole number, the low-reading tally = 0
